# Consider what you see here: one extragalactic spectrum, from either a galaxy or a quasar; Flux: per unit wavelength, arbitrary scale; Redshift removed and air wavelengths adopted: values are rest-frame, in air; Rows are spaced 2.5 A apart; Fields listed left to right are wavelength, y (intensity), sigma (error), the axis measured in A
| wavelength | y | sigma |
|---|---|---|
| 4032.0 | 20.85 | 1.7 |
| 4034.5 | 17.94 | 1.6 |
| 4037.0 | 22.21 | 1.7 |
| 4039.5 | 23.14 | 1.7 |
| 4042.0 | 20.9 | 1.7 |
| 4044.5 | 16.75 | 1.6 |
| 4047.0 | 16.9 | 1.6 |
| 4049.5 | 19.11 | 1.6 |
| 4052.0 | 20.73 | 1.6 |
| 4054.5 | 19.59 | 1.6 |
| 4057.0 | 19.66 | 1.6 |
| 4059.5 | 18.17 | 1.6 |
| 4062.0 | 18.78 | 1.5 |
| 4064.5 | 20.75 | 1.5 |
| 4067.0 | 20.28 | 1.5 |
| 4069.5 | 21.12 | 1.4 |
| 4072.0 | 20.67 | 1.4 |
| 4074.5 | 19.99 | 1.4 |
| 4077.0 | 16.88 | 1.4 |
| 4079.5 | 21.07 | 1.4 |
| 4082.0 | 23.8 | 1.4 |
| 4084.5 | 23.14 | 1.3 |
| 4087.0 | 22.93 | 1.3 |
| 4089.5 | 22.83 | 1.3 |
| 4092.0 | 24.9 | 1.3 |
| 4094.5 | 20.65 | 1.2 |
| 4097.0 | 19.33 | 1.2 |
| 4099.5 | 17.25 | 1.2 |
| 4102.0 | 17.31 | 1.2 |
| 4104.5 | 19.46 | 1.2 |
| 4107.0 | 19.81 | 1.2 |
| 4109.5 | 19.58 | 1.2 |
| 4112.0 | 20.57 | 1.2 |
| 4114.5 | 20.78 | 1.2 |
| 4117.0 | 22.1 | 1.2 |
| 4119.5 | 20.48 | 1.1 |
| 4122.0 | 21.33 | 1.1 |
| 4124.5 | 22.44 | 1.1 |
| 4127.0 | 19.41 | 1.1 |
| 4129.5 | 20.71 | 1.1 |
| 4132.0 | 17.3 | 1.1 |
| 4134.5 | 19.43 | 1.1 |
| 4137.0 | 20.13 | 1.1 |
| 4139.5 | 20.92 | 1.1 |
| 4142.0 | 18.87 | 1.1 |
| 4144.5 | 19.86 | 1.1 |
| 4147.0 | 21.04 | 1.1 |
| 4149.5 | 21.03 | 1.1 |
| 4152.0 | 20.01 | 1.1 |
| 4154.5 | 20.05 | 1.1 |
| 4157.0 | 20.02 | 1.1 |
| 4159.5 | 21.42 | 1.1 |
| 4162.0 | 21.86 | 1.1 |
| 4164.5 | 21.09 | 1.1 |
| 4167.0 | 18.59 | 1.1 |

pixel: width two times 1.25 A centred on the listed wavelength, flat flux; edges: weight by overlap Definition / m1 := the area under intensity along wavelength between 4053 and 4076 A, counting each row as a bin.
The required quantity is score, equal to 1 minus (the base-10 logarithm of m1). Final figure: -1.66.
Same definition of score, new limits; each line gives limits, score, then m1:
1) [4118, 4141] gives -1.67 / 466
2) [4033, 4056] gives -1.66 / 453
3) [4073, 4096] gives -1.70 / 500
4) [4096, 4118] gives -1.63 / 430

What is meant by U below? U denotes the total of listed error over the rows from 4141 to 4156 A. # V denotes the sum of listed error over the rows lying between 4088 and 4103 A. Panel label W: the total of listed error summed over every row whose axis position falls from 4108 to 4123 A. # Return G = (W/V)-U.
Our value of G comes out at -5.7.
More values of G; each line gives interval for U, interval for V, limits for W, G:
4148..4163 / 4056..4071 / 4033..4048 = -5.5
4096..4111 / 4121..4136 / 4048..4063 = -5.8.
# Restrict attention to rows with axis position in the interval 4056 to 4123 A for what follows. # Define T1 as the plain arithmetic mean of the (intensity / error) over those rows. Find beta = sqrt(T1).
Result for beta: 4.0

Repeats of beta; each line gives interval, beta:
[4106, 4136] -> 4.2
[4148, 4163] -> 4.3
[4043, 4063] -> 3.4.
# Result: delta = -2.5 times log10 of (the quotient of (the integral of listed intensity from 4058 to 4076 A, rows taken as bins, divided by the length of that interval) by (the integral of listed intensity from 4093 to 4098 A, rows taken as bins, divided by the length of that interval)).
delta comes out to 0.019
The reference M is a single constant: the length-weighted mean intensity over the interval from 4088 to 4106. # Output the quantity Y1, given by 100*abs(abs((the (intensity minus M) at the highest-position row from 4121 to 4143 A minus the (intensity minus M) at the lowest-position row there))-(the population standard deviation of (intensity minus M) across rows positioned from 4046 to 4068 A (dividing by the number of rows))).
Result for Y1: 127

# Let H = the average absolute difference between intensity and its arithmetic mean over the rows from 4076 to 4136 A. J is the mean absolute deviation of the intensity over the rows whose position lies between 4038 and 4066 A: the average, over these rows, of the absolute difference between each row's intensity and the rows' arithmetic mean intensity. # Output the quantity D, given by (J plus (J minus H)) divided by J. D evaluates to 0.8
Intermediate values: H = 1.7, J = 1.41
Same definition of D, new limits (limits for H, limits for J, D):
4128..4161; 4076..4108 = 1.7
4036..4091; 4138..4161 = -0.5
